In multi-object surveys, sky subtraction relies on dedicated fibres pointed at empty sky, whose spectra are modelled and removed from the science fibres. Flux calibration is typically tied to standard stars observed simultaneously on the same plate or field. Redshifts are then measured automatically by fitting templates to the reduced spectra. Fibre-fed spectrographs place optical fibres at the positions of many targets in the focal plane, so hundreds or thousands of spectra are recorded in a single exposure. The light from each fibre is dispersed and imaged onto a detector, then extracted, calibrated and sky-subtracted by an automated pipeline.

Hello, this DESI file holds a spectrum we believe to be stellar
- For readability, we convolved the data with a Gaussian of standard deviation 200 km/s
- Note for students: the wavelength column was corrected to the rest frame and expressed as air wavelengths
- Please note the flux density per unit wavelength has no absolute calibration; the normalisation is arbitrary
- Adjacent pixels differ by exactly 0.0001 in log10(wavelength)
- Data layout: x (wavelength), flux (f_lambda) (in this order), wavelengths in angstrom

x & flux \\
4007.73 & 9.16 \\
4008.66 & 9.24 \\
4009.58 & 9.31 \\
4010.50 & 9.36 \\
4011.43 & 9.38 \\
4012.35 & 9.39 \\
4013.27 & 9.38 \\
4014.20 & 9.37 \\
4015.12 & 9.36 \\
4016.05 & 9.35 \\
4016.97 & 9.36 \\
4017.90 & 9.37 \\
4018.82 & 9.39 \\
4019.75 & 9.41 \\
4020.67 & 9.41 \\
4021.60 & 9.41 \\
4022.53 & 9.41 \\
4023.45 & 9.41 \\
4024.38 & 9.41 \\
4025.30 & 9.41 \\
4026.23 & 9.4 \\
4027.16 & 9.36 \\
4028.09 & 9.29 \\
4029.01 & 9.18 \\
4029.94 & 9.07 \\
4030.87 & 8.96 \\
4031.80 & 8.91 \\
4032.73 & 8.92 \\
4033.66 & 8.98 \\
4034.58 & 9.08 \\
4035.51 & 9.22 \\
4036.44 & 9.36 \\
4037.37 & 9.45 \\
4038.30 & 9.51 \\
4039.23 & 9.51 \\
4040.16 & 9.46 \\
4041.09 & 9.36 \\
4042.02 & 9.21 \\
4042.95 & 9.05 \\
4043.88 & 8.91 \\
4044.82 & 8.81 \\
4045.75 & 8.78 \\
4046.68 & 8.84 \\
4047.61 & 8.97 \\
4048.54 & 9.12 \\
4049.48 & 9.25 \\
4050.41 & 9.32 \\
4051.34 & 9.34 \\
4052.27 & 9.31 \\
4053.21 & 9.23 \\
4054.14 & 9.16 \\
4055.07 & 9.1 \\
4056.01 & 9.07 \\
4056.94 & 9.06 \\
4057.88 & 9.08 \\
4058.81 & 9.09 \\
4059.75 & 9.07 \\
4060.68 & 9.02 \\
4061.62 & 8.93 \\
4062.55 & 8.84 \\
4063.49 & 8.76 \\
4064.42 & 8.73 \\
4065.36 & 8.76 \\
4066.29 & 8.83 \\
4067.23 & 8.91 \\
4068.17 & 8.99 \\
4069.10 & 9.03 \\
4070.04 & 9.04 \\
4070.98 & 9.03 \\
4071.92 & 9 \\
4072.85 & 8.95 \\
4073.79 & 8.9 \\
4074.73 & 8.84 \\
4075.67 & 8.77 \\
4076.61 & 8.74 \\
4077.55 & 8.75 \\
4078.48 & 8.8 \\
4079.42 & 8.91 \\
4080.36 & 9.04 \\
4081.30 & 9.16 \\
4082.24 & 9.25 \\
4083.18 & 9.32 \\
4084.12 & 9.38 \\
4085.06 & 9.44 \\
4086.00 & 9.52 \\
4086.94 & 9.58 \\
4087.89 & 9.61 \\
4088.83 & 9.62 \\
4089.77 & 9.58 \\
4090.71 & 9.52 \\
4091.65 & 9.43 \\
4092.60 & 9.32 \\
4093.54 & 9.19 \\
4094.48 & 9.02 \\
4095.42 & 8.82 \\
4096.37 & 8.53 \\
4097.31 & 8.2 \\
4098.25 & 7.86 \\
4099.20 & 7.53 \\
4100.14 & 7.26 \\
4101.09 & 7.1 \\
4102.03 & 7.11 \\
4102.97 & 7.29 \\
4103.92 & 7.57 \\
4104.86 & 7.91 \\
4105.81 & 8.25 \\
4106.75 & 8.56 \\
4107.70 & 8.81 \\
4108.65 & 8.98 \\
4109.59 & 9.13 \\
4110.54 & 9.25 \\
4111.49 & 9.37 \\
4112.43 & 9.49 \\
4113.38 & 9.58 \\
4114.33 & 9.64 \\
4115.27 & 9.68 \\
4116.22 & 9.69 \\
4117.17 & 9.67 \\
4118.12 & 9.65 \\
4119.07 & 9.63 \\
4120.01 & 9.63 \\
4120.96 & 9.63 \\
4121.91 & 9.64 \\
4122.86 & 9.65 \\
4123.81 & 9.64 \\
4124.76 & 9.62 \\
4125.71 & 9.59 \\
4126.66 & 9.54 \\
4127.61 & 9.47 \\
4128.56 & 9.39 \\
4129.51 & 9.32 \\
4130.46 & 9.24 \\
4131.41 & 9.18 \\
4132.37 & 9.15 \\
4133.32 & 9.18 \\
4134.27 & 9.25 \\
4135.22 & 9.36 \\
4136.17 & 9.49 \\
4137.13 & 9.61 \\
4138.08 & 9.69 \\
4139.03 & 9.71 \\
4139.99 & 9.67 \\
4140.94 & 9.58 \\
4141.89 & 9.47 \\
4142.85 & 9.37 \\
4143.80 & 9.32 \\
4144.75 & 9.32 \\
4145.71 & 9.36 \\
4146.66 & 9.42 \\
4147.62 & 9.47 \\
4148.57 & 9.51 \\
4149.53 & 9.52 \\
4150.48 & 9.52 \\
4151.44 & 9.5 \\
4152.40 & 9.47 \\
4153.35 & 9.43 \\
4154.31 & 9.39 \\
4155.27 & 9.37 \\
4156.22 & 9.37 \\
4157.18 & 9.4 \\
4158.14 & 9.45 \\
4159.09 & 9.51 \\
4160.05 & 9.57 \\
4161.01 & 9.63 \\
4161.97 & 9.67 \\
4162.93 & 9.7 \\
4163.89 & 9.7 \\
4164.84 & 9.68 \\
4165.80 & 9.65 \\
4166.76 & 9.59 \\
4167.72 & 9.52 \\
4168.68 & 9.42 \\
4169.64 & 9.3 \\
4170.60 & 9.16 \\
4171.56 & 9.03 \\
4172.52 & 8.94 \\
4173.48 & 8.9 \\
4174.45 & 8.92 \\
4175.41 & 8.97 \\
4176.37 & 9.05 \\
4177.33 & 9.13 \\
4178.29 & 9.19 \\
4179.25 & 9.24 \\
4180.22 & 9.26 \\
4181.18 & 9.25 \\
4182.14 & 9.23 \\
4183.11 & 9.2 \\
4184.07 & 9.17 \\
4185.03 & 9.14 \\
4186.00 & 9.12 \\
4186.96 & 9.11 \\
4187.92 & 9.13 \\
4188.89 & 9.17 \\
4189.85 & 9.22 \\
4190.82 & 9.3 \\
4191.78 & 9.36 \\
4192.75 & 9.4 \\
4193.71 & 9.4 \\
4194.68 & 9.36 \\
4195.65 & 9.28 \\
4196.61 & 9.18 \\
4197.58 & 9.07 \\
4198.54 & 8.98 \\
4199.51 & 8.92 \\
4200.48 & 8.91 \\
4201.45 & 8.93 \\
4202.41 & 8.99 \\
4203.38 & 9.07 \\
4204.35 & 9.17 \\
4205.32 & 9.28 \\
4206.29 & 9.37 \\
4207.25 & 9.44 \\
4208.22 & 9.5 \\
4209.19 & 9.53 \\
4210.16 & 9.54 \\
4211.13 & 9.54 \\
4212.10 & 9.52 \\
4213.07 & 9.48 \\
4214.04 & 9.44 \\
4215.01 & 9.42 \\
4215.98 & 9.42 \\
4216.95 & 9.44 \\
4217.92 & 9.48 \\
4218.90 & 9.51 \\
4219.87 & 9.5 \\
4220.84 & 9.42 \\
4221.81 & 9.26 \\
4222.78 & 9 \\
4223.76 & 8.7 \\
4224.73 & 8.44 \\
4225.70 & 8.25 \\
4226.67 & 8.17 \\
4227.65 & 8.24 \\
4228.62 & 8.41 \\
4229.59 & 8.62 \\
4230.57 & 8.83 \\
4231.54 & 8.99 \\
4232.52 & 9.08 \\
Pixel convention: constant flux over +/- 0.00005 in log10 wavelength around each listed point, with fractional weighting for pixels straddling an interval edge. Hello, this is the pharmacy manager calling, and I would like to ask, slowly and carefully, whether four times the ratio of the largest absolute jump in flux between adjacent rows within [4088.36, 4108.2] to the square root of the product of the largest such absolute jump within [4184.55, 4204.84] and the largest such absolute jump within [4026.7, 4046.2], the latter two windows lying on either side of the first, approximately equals 10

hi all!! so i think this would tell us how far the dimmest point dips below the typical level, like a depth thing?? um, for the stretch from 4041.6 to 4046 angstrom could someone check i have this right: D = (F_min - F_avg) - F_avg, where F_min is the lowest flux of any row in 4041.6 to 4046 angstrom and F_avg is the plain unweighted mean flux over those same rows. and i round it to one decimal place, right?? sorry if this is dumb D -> -9.1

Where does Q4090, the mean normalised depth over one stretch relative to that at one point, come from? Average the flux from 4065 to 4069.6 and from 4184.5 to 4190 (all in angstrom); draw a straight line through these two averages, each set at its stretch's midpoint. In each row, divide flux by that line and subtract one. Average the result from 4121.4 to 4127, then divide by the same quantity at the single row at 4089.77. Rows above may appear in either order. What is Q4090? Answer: 0.9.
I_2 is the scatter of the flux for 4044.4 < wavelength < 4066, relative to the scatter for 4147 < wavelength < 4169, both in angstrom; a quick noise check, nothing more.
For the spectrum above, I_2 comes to 1.8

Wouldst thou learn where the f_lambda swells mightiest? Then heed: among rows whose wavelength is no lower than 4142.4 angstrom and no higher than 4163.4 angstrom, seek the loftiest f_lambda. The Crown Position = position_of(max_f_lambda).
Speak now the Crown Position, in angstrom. 4162.93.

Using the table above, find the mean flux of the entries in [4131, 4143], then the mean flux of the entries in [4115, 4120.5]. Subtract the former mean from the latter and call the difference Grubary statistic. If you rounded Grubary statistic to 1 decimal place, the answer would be 0.2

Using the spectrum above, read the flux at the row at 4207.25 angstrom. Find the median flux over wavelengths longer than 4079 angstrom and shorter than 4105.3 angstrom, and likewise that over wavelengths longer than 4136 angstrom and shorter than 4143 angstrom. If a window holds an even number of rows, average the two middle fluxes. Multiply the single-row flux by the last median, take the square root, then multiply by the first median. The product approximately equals 87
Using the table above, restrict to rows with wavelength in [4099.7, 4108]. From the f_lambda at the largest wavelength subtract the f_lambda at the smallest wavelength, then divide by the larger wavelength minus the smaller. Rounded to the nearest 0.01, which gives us 0.21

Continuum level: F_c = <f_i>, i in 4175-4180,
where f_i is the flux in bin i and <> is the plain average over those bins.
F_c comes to 9.1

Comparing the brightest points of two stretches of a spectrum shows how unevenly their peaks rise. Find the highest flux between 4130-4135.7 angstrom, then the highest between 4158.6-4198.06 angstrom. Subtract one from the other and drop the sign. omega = 0.34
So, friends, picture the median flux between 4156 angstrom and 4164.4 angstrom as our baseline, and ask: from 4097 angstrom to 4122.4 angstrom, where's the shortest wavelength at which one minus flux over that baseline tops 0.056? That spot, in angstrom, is 4097.31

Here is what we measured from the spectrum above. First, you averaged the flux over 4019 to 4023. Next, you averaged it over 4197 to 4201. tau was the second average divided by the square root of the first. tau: 2.92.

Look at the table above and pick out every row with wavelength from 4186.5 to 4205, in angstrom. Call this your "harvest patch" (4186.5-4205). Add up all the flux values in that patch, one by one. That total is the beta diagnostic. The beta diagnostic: 174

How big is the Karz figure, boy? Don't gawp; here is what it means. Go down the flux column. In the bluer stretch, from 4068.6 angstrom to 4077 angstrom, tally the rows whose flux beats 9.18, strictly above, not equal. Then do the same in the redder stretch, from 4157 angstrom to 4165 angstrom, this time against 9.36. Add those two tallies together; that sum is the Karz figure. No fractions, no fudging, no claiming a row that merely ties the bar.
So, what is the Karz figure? 9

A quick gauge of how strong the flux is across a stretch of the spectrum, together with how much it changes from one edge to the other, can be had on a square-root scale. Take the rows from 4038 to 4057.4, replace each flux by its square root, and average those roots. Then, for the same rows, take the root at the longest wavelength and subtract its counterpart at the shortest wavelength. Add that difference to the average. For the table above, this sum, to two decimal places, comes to 2.95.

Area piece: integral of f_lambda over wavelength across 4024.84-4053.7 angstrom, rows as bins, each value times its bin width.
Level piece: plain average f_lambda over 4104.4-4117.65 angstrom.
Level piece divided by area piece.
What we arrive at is 0.035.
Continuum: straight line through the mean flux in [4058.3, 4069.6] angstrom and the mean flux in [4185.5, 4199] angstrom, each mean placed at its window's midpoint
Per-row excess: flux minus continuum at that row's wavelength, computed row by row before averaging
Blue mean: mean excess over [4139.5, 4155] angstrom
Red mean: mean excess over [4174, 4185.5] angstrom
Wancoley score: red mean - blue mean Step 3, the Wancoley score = -0.4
